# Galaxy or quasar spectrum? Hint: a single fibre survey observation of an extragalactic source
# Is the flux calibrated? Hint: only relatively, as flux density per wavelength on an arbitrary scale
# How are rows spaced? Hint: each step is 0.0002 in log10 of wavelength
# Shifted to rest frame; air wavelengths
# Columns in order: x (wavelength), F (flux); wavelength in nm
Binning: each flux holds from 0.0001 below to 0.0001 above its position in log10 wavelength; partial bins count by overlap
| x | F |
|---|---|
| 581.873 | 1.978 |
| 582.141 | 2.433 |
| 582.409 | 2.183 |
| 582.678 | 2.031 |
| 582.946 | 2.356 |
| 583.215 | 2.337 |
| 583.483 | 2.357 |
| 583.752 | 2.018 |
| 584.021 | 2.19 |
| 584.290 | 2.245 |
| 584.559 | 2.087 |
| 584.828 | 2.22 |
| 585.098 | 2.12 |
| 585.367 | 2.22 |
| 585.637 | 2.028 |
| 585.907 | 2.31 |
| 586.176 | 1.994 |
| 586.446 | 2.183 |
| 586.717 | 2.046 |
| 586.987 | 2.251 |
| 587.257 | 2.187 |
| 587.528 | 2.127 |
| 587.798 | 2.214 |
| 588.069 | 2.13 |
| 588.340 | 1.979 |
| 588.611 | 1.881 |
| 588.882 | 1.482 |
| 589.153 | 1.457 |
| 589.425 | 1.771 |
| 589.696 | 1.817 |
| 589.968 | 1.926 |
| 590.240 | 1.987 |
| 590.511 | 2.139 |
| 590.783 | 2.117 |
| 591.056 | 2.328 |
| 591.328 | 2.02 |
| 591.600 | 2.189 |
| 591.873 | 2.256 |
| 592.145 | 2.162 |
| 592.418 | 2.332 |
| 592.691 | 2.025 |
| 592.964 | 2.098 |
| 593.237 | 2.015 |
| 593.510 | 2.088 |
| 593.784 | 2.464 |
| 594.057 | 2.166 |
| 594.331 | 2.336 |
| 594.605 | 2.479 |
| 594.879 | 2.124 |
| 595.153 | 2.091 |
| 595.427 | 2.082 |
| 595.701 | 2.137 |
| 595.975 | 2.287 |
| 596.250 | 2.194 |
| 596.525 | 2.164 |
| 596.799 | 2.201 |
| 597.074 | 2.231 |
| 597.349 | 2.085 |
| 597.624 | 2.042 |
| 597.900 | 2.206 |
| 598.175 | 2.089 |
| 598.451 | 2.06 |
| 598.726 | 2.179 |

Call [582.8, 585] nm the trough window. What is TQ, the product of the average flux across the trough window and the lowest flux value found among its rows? 4.49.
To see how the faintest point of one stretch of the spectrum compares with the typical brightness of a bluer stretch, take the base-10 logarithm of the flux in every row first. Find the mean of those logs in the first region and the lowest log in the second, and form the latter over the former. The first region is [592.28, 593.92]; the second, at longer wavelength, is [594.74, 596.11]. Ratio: 0.95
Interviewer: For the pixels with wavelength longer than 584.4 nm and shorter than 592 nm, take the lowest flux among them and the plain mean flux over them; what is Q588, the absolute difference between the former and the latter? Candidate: 0.60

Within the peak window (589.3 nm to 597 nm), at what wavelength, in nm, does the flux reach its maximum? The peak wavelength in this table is 594.605 nm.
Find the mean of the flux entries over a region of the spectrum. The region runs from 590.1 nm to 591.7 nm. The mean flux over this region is 2.13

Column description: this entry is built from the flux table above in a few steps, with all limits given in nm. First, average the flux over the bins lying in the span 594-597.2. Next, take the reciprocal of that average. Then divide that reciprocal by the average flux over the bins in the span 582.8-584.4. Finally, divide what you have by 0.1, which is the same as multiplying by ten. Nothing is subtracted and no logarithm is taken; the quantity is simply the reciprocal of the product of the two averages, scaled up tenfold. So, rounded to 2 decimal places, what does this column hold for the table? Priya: 2.01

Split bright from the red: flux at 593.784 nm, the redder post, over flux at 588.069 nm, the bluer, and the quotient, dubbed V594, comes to 1.16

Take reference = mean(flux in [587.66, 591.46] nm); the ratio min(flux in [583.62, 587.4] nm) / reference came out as 1.02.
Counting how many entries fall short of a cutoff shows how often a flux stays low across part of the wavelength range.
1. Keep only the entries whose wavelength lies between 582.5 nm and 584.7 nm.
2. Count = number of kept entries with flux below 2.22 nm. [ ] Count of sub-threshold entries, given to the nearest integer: 4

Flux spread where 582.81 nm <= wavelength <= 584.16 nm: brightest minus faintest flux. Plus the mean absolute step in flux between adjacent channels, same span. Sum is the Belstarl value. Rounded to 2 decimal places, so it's 0.48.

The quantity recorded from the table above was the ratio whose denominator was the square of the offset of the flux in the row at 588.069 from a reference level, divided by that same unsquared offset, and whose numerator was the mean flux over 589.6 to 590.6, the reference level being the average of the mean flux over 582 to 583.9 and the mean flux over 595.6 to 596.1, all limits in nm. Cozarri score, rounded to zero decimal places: -20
